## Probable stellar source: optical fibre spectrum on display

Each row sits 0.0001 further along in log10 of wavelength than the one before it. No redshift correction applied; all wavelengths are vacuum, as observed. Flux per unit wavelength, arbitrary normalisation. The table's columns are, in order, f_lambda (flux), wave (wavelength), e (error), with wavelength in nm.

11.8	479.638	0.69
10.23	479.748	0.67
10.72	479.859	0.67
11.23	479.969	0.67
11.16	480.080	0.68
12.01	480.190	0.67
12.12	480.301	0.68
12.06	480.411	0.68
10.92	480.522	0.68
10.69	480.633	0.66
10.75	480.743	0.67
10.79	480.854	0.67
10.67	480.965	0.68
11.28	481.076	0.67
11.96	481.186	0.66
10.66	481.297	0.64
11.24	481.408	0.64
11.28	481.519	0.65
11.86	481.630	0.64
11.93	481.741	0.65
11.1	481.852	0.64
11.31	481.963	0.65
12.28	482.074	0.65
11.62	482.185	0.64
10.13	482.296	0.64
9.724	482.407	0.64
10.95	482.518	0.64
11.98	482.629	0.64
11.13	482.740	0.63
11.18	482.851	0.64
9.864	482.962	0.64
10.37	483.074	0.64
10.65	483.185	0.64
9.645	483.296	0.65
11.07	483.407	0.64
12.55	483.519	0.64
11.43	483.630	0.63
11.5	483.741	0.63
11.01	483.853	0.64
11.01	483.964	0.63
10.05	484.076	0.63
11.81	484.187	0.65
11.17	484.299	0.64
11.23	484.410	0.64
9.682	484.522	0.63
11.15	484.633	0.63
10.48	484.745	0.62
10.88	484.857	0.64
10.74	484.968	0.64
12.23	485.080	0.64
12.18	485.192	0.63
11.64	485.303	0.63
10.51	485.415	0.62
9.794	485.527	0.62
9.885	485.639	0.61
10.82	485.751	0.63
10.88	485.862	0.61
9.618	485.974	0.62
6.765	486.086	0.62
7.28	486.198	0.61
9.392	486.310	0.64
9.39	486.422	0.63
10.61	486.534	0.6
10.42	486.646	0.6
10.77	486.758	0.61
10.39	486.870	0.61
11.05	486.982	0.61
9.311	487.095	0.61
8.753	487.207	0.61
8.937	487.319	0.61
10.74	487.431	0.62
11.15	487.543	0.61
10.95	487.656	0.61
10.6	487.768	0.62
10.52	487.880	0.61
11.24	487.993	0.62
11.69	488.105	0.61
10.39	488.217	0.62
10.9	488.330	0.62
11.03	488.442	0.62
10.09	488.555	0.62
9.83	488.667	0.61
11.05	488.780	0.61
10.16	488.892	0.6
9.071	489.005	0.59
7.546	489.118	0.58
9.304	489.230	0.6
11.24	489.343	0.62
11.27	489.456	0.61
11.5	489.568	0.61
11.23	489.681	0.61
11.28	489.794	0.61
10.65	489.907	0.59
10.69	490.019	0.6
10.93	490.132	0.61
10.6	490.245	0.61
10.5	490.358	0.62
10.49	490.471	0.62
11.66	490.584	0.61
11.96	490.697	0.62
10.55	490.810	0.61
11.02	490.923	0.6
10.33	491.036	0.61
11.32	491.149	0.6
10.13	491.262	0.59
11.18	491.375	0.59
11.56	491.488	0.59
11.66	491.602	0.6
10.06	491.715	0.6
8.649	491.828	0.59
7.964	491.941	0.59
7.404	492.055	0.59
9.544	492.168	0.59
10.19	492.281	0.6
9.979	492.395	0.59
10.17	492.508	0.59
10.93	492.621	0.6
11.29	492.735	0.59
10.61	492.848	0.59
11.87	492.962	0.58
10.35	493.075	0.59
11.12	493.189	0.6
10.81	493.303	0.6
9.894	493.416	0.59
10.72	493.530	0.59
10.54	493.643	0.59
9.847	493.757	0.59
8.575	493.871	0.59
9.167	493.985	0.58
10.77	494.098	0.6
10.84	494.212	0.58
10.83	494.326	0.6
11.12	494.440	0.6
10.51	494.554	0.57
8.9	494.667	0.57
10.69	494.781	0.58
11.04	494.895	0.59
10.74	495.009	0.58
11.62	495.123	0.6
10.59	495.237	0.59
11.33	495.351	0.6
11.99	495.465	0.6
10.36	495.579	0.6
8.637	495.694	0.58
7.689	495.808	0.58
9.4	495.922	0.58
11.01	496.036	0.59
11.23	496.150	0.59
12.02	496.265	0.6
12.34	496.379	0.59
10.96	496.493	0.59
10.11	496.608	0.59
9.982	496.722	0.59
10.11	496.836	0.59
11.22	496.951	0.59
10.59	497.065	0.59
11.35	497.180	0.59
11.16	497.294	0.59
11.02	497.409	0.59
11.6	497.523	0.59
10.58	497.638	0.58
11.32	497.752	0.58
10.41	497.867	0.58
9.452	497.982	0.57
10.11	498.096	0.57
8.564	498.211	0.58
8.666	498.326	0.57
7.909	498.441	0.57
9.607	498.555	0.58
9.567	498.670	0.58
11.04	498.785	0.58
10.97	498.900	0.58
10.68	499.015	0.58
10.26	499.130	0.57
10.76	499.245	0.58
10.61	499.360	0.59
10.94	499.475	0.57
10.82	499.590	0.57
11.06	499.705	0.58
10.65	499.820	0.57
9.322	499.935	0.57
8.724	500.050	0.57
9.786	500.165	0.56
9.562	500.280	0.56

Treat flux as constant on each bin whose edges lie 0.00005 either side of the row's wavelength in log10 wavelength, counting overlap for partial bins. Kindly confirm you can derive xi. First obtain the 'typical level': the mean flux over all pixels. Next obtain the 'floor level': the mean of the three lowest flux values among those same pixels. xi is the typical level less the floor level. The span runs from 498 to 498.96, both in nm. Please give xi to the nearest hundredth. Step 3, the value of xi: 1.17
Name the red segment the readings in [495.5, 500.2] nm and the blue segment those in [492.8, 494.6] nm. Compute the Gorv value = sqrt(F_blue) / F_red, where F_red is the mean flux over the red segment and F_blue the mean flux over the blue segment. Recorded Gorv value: 0.314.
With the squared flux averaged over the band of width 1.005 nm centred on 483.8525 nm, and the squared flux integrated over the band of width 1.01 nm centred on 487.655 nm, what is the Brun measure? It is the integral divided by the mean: 0.88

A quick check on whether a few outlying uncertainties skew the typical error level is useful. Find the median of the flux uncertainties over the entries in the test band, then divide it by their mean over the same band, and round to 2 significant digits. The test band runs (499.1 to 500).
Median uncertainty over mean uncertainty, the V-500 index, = 0.99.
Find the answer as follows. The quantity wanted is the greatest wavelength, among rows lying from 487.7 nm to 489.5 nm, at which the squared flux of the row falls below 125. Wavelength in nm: 489.230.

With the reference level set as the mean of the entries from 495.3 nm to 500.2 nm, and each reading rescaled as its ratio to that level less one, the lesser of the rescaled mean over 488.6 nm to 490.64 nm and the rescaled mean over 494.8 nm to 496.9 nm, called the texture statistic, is 0.01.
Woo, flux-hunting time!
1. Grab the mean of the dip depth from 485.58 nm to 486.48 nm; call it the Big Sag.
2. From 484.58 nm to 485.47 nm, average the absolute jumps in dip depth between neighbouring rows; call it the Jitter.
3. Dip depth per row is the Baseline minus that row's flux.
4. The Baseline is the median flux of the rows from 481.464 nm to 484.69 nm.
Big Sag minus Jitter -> 1.3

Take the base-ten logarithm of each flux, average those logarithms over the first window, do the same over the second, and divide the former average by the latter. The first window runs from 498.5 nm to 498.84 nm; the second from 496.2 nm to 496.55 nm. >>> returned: 0.936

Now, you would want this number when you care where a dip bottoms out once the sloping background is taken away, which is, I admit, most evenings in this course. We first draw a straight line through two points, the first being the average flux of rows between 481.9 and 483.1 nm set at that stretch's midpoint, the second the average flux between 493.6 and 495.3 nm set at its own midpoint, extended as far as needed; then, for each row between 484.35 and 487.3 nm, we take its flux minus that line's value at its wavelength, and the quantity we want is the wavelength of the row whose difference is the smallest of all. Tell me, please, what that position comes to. 486.086 nm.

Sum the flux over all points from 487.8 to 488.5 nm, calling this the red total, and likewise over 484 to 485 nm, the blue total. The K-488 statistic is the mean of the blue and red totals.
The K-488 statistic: 81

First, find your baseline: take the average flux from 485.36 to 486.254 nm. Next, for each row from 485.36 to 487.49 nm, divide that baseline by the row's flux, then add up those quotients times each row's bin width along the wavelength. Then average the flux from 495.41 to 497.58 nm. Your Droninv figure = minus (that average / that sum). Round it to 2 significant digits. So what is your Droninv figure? -5.1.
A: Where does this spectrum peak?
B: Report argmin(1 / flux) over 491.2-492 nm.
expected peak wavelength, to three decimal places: 491.602 nm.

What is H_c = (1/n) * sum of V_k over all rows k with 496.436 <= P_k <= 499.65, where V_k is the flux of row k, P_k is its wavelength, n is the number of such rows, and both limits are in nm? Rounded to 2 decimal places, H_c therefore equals 10.37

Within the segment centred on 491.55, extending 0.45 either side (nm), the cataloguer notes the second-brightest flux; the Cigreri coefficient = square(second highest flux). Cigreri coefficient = 134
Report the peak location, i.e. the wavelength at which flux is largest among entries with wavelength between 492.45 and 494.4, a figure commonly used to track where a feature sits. 492.962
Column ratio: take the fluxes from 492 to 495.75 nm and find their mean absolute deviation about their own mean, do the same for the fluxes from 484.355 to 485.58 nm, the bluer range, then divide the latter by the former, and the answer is 0.91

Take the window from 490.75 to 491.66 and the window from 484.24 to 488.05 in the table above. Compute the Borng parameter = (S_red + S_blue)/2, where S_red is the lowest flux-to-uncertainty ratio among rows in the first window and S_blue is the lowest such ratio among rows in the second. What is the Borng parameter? 13.9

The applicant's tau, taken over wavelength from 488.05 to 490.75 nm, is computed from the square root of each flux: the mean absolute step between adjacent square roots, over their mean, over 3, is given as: 0.011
